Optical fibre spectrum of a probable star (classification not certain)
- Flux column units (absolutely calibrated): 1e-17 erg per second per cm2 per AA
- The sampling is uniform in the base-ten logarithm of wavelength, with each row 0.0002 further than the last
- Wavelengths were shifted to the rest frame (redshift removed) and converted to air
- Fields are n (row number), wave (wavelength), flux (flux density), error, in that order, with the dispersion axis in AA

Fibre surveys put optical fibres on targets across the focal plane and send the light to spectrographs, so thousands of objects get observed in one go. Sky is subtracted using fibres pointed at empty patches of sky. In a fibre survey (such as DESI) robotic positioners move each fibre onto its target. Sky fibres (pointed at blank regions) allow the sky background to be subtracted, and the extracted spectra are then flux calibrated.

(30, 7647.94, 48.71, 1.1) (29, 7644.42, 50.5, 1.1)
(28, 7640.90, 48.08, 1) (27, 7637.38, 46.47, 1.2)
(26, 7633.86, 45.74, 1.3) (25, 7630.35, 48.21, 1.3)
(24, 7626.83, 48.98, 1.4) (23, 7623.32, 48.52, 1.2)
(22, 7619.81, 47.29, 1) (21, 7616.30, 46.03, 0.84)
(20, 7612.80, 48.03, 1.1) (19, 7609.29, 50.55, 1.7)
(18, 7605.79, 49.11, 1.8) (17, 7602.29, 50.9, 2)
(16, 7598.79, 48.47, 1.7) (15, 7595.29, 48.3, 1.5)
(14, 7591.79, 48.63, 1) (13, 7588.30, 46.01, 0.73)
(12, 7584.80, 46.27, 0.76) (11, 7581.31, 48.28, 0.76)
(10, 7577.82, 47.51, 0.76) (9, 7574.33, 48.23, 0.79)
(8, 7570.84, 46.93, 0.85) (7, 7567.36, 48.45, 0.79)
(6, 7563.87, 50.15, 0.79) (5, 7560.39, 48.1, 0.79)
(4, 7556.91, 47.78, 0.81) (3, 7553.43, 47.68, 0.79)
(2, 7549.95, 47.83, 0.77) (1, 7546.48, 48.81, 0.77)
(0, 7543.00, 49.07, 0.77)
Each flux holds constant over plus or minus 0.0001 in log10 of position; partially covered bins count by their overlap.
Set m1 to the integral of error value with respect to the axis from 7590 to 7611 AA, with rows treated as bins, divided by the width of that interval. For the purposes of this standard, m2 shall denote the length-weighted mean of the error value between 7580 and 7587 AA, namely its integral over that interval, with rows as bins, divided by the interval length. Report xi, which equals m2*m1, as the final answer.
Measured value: 1.2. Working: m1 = 1.6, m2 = 0.8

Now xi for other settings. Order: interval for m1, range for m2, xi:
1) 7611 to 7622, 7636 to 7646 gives 1.1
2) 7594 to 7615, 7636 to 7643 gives 1.8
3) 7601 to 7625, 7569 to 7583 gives 1.1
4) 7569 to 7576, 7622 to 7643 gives 1.0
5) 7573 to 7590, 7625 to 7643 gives 0.9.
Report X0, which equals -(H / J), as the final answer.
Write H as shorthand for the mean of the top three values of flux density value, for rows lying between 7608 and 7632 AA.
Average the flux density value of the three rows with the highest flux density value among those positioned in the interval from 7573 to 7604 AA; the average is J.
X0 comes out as -1.00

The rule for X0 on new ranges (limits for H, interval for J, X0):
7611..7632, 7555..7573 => -0.99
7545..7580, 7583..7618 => -0.98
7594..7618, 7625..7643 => -1.04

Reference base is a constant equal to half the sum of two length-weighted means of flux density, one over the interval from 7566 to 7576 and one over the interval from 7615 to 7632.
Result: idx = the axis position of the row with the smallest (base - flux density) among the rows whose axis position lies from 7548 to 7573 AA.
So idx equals 7563.87 AA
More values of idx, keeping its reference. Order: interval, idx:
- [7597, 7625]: 7602.29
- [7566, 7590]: 7567.36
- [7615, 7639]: 7626.83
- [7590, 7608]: 7602.29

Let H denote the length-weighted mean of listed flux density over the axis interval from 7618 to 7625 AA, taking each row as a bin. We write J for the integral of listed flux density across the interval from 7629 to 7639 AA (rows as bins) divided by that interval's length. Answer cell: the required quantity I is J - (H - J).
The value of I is 45.6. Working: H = 47.9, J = 46.8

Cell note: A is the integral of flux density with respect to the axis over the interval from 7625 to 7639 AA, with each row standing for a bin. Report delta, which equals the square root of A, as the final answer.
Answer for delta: 25.7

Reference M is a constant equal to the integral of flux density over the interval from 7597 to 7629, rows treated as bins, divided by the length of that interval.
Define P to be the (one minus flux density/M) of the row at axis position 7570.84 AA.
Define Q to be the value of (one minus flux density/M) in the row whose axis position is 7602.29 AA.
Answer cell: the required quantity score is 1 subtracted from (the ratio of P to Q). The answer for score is -1.8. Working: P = 0.035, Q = -0.046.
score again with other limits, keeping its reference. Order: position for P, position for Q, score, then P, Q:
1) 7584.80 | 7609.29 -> -2.2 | 0.049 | -0.039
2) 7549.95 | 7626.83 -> -3.4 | 0.017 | -0.007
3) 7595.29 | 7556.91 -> -0.6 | 0.007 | 0.018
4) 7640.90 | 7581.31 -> 0.5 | 0.012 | 0.007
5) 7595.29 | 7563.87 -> -1.2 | 0.007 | -0.031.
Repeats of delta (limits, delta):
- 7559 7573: 26.0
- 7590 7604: 26.2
